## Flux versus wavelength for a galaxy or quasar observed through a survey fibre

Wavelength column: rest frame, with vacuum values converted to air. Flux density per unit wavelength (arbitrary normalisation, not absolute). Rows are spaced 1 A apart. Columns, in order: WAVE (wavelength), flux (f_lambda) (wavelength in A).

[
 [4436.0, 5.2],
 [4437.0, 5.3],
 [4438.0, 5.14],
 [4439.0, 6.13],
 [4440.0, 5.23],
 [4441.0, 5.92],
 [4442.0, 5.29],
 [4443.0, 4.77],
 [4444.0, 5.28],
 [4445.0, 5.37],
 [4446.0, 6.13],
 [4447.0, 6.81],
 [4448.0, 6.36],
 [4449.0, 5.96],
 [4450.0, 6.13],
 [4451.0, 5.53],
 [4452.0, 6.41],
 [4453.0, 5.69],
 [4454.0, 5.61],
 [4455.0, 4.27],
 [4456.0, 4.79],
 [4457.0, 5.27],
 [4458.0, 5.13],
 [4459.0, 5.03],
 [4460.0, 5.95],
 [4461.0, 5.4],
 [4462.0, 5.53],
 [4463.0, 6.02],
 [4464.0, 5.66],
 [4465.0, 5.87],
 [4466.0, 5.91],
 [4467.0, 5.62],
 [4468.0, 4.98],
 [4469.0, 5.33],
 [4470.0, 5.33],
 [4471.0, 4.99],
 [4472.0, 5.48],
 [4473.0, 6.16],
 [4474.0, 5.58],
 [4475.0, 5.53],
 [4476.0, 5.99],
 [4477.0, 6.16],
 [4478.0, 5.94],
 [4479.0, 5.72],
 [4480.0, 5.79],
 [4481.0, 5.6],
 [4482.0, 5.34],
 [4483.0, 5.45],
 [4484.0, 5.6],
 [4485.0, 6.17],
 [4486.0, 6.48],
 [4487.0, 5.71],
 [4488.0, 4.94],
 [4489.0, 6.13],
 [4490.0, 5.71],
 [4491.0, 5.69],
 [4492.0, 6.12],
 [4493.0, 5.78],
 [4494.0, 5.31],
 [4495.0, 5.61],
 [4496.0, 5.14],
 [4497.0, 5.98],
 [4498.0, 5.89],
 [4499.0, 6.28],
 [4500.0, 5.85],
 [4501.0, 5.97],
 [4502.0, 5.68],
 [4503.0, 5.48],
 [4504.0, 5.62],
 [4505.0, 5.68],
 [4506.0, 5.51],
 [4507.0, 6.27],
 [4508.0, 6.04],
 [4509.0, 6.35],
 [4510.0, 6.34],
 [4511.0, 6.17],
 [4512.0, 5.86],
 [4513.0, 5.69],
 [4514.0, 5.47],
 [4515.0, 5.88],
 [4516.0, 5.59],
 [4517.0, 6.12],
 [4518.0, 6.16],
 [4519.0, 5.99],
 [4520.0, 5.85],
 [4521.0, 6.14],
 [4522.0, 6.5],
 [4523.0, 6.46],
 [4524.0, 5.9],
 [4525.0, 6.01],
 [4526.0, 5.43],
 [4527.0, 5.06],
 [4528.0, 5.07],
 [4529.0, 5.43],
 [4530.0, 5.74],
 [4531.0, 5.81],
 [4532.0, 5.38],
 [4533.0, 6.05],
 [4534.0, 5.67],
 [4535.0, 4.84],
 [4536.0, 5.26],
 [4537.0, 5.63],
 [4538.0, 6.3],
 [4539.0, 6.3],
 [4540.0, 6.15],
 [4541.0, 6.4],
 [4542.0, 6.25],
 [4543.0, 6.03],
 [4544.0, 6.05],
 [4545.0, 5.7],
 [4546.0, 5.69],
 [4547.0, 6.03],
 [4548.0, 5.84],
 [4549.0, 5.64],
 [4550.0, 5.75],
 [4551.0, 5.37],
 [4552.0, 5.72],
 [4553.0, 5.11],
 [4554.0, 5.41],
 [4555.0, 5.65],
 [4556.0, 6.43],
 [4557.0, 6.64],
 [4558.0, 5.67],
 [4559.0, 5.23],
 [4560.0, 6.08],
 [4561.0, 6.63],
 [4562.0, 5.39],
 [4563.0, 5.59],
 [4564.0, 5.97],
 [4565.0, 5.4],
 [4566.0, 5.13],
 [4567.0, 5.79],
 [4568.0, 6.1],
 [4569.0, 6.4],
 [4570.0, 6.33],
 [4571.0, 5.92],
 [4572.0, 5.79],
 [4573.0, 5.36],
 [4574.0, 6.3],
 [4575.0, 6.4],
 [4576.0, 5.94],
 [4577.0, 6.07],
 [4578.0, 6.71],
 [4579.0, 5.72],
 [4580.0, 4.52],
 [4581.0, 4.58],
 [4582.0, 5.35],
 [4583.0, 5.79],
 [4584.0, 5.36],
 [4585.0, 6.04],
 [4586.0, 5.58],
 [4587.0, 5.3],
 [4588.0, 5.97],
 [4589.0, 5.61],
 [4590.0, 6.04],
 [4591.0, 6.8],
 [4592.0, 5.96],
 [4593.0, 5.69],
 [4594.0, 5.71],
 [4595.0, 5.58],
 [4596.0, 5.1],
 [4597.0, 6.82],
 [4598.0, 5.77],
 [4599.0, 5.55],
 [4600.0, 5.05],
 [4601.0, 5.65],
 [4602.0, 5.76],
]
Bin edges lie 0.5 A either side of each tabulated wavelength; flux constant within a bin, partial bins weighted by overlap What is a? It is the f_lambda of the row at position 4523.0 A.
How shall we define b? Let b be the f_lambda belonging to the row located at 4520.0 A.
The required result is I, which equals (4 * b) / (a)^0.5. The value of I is 9.2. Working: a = 6.46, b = 5.85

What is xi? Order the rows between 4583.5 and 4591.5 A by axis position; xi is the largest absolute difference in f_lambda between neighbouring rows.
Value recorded 0.76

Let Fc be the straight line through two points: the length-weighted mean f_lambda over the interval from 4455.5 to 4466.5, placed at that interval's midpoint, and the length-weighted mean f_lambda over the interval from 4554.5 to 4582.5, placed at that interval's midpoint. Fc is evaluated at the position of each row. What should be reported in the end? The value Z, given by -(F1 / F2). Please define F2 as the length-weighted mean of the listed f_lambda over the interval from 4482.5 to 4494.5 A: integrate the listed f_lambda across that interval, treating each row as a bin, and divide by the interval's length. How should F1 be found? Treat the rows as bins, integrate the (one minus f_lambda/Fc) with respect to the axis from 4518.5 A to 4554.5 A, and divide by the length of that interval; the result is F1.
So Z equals 0.0014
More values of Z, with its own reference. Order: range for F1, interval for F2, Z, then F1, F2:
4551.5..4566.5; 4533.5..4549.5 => -0.0018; 0.010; 5.86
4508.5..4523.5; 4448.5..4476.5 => 0.0118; -0.065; 5.54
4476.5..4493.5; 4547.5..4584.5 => 0.0065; -0.037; 5.76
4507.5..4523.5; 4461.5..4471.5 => 0.0118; -0.065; 5.52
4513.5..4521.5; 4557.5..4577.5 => 0.0068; -0.040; 5.87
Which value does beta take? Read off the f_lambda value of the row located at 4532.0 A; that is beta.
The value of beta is 5.38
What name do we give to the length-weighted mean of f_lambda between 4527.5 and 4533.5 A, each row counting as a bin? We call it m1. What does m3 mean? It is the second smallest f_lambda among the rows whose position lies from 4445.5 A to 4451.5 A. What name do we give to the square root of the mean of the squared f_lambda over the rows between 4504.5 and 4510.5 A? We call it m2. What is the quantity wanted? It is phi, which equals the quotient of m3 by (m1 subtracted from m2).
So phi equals 13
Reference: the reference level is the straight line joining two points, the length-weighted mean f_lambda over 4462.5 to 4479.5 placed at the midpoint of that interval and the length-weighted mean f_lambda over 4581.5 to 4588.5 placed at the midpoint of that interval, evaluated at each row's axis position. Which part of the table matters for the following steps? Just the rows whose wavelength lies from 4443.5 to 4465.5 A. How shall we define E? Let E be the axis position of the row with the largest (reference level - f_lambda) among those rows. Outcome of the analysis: 4455.0 A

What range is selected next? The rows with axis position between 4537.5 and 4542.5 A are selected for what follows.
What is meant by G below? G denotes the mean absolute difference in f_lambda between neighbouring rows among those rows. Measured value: 0.14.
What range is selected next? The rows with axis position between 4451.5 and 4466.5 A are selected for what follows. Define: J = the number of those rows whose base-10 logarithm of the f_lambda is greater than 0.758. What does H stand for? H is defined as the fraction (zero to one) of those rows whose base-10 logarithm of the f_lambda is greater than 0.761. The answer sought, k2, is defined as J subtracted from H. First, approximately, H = 0.33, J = 5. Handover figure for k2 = -4.7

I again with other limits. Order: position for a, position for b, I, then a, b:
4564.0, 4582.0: 8.8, 5.97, 5.35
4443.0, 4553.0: 9.4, 4.77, 5.11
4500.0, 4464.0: 9.4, 5.85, 5.66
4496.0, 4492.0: 10.8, 5.14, 6.12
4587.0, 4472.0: 9.5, 5.3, 5.48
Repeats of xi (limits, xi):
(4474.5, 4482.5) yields 0.46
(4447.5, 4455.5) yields 1.34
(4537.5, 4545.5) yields 0.35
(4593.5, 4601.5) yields 1.72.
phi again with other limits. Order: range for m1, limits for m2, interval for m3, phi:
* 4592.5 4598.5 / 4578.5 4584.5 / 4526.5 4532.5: -9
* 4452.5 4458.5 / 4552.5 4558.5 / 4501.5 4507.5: 8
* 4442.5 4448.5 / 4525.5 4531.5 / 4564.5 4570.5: -15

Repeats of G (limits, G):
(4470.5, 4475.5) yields 0.45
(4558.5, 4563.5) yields 0.71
